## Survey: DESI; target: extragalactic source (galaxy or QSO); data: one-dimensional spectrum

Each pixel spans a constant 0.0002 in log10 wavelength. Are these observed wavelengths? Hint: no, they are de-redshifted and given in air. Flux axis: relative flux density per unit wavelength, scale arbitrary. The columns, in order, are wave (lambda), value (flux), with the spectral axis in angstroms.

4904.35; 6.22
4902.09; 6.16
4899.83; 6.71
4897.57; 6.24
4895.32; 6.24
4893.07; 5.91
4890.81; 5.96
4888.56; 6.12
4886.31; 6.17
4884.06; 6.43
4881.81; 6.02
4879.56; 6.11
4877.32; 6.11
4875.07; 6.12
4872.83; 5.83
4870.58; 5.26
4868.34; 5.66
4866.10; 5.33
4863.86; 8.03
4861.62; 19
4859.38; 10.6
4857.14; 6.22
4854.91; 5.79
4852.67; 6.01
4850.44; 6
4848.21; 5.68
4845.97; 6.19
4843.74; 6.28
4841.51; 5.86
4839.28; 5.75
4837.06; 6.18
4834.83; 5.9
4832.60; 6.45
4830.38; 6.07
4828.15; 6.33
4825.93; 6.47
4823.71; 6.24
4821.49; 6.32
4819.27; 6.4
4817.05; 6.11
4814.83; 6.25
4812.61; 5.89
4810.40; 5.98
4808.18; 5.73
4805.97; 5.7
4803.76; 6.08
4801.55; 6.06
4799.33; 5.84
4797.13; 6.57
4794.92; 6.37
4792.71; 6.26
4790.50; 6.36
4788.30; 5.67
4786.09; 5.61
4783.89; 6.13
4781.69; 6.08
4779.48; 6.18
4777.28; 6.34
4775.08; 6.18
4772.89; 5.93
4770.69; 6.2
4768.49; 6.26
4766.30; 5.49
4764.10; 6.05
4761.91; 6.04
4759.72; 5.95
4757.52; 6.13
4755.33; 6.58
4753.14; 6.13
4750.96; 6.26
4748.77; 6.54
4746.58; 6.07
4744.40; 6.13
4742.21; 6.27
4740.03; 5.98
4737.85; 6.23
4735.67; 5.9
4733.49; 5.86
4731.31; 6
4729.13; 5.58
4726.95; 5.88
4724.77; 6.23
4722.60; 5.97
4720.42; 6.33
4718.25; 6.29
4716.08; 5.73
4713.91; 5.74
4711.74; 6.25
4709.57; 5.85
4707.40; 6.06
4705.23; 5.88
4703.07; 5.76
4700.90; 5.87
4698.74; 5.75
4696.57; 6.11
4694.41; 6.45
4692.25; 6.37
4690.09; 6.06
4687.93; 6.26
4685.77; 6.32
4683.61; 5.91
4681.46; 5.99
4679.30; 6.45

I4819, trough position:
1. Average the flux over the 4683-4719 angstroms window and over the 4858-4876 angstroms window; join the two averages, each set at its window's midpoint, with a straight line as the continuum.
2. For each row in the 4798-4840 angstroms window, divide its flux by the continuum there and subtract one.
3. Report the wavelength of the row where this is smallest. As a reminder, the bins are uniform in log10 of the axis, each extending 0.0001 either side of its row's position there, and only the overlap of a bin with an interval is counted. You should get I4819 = 4839.28 angstroms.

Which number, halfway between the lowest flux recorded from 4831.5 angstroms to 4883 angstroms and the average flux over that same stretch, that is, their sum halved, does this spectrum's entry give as 6.03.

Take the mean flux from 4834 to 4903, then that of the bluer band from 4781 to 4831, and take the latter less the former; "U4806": -0.53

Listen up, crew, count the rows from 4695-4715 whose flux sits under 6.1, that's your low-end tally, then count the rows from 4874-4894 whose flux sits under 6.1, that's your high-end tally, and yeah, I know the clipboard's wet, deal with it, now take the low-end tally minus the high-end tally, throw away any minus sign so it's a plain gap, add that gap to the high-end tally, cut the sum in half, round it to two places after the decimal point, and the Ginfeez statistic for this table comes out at 3.50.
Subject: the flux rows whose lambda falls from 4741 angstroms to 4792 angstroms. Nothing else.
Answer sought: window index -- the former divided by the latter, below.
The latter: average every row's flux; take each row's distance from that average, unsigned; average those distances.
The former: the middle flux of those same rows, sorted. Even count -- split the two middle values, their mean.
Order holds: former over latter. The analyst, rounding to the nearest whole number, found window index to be 33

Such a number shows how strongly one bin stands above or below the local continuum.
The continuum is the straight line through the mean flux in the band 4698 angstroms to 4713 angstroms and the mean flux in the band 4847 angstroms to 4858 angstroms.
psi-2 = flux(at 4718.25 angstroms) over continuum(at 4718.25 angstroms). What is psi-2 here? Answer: 1.06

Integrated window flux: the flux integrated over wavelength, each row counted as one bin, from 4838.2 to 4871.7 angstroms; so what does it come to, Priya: 241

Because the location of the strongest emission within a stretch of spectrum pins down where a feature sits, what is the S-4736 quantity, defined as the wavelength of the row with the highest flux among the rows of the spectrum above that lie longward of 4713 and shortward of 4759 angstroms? 4755.33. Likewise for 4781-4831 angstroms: 4797.13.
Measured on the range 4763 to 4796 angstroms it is 4794.92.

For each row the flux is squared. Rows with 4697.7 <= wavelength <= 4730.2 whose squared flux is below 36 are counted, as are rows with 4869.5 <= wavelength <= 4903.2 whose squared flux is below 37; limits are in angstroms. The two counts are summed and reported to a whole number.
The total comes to 15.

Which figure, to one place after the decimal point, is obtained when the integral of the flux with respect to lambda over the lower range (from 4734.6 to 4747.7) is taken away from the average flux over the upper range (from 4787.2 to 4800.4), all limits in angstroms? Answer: -73.7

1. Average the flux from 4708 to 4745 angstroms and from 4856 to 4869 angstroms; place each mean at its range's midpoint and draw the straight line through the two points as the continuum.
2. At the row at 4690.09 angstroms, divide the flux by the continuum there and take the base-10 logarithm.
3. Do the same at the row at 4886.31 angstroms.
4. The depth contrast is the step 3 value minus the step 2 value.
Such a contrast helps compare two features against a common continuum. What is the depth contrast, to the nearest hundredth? -0.27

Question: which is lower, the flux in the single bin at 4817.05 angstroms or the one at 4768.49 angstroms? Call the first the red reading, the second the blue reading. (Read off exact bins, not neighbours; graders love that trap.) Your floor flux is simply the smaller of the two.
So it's 6.1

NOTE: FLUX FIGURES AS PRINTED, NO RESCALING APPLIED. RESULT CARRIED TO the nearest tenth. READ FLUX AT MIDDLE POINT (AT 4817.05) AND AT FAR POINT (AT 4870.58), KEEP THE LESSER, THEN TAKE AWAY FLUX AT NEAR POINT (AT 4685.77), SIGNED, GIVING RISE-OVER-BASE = -1.1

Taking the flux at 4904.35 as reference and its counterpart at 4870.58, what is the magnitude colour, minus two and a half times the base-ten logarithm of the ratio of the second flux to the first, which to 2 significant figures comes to 0.18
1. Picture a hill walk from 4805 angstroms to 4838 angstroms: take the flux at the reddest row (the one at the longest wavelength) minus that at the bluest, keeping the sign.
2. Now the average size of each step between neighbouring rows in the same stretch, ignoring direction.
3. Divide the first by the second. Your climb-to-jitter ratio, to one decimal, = 2.1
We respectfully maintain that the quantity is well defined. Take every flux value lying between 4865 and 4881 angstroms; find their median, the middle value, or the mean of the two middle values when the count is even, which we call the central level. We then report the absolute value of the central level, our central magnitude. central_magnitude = 5.83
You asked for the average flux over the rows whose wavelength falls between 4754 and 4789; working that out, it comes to 6.05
